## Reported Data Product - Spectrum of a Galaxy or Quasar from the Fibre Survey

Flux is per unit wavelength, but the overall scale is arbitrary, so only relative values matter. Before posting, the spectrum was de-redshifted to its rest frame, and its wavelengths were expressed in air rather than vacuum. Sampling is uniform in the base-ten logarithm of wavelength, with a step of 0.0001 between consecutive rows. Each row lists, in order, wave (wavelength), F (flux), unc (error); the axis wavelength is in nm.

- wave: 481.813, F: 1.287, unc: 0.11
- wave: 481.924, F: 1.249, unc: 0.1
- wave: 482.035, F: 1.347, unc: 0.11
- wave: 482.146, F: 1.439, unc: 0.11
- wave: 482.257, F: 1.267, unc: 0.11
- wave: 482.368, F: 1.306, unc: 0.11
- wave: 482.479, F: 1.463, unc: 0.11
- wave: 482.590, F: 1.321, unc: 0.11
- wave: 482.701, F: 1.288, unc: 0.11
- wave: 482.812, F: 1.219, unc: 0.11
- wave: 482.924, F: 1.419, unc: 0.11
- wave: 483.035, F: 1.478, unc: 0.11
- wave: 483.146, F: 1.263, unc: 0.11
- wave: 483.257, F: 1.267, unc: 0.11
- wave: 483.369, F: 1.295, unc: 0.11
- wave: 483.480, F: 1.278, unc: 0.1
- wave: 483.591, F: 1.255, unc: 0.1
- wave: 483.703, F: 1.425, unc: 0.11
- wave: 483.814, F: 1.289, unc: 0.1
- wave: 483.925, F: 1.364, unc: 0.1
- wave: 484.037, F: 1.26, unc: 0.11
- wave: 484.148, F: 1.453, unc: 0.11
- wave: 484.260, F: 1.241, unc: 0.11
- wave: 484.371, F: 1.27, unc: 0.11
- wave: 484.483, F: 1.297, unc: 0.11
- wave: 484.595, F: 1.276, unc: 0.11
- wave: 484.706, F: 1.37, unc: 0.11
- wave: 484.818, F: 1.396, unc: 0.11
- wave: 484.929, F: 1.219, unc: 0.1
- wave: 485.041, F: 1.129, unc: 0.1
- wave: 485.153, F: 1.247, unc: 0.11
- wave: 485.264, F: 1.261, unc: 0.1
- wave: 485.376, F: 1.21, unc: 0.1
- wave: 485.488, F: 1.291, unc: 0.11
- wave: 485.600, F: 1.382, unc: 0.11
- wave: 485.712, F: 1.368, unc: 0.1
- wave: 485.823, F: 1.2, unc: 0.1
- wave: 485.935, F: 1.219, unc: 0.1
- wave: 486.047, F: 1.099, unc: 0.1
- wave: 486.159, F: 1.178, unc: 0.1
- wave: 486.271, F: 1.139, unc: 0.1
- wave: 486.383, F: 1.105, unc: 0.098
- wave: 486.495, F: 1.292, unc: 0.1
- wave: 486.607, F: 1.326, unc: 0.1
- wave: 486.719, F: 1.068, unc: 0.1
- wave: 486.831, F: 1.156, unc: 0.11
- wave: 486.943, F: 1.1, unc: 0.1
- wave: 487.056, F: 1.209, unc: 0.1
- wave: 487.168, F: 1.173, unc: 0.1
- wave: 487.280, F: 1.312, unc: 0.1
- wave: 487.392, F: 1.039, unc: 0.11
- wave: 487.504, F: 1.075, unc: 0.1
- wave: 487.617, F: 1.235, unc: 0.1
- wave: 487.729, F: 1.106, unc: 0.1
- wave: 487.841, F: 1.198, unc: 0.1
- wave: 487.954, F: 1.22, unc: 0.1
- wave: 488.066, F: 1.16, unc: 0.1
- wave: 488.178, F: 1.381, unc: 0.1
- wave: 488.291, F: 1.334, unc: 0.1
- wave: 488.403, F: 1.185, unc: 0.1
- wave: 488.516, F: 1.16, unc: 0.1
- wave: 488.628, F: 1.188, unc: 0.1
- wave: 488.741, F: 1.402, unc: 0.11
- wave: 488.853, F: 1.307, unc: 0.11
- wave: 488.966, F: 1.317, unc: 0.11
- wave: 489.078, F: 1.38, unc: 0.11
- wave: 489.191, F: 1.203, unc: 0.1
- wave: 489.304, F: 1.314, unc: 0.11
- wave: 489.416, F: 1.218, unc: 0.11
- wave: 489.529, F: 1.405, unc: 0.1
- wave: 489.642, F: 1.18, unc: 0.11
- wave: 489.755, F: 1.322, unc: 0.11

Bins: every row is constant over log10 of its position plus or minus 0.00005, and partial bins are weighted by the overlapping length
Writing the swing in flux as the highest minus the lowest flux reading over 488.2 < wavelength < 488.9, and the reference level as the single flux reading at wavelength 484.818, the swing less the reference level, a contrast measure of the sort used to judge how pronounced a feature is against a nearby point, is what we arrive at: -1.15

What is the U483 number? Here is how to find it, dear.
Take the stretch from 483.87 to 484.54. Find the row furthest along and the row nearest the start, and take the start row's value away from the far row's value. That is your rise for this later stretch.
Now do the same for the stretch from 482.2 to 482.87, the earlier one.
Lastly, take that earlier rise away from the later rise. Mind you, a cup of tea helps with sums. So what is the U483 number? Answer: 0.0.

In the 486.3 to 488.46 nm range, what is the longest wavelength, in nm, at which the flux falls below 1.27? 488.403 nm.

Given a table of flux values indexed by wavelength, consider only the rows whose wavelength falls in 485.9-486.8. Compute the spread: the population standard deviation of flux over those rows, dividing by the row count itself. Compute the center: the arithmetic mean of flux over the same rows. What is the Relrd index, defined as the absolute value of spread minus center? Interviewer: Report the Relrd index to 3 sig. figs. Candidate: 1.09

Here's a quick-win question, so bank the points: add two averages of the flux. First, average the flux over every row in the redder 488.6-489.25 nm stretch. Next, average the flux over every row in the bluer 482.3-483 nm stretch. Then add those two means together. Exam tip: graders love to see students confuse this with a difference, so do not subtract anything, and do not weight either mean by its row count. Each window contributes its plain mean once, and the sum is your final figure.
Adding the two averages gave 2.64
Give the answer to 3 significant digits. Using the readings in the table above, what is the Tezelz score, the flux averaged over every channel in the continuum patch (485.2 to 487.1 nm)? 1.21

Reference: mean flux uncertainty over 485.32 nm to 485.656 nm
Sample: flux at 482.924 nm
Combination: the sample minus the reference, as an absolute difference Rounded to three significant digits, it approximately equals 1.31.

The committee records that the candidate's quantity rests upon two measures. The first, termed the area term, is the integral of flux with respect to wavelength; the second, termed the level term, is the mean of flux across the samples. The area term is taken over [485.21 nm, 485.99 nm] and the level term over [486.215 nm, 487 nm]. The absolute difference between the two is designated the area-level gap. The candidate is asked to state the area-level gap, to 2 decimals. 0.17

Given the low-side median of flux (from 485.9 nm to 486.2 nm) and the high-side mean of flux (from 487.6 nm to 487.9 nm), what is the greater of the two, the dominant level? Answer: 1.18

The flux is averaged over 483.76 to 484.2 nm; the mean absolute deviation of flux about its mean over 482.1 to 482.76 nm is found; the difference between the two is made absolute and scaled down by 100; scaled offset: 0.0127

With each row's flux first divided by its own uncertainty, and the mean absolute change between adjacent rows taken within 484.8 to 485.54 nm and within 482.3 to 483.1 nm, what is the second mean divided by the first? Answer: 1.7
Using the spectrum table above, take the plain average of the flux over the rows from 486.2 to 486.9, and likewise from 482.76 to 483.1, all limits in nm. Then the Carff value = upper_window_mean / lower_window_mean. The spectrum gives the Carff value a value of 0.86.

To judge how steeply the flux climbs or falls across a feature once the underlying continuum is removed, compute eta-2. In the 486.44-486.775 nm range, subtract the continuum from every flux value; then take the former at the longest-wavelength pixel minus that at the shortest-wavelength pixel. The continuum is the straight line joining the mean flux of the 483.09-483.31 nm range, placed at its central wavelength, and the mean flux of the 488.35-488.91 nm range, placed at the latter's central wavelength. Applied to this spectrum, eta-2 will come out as -0.22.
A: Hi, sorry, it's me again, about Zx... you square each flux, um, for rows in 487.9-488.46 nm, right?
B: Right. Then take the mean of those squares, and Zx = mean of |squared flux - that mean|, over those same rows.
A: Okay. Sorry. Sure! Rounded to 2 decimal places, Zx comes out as 0.21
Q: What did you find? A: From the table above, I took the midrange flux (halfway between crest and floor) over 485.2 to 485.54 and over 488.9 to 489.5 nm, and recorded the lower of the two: 1.25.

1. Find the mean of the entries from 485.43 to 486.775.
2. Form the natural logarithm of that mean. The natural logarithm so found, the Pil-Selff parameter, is 0.20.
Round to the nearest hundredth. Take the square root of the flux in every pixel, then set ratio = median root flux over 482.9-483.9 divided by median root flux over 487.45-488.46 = 1.04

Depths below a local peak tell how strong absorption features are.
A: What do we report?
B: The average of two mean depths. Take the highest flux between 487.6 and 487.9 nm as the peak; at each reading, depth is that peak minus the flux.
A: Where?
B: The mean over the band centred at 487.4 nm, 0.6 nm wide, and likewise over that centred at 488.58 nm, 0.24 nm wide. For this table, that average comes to 0.06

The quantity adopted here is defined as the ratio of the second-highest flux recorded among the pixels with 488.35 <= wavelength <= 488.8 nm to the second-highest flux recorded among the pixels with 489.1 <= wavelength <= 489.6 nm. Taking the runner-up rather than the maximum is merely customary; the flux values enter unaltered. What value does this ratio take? 0.90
